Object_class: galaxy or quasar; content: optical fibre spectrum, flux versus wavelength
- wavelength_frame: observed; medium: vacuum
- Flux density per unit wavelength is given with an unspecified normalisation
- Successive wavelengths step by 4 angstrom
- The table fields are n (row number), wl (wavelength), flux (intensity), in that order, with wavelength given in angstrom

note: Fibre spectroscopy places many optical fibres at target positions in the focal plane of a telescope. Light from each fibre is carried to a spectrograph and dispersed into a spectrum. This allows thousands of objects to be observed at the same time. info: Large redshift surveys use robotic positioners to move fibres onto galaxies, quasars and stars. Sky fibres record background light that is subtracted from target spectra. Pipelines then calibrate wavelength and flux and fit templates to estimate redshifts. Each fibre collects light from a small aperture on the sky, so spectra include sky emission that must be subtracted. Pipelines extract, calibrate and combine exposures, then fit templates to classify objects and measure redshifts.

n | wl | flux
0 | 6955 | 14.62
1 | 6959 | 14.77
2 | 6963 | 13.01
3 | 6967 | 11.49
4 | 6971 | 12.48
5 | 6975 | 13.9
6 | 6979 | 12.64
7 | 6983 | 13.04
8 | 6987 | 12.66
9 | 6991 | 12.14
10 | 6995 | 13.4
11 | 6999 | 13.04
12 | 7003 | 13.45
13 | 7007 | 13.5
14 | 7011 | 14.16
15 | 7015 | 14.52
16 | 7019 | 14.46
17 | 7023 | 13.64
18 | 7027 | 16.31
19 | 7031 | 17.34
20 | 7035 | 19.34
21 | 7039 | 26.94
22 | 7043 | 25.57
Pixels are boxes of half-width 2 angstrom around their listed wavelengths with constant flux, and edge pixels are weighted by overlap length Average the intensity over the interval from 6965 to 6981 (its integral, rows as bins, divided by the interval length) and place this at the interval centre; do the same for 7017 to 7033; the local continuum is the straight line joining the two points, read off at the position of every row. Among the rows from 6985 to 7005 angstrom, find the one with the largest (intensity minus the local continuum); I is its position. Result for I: 6995 angstrom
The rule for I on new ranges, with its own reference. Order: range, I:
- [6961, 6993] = 6975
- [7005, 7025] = 7015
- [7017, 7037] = 7035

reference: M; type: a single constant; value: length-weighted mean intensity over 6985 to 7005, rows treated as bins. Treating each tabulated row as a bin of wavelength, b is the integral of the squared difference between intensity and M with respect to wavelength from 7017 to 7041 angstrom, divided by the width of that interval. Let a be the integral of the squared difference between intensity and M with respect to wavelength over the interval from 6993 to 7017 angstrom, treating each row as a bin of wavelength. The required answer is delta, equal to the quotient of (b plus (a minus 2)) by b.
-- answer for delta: 1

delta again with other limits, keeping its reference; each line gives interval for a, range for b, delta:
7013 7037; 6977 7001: 1772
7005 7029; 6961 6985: 130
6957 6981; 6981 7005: 124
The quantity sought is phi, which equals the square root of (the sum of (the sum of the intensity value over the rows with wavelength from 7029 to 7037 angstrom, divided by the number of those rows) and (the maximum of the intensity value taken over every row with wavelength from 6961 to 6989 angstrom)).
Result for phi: 5.68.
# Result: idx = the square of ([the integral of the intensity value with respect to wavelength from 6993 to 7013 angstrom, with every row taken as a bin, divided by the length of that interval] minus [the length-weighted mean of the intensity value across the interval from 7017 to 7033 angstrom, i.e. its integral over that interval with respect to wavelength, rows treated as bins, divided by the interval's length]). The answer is 3.7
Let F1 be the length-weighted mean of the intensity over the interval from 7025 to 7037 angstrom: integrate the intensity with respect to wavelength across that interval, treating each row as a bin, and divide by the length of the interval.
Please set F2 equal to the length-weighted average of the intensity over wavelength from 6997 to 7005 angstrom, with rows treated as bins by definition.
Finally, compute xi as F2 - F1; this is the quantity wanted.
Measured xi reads -4.4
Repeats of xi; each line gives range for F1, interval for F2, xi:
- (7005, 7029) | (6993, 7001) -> -1.2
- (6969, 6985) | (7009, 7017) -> 1.3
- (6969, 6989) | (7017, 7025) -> 1.1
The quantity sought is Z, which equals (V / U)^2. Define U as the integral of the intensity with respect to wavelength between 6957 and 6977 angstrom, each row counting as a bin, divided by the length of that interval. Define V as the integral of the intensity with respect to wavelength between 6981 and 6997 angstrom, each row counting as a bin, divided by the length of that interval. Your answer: 0.95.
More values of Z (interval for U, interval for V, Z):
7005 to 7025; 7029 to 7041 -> 2.28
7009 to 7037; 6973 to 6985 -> 0.71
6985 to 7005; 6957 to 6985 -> 1.02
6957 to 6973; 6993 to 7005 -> 1.06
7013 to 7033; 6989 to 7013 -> 0.76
